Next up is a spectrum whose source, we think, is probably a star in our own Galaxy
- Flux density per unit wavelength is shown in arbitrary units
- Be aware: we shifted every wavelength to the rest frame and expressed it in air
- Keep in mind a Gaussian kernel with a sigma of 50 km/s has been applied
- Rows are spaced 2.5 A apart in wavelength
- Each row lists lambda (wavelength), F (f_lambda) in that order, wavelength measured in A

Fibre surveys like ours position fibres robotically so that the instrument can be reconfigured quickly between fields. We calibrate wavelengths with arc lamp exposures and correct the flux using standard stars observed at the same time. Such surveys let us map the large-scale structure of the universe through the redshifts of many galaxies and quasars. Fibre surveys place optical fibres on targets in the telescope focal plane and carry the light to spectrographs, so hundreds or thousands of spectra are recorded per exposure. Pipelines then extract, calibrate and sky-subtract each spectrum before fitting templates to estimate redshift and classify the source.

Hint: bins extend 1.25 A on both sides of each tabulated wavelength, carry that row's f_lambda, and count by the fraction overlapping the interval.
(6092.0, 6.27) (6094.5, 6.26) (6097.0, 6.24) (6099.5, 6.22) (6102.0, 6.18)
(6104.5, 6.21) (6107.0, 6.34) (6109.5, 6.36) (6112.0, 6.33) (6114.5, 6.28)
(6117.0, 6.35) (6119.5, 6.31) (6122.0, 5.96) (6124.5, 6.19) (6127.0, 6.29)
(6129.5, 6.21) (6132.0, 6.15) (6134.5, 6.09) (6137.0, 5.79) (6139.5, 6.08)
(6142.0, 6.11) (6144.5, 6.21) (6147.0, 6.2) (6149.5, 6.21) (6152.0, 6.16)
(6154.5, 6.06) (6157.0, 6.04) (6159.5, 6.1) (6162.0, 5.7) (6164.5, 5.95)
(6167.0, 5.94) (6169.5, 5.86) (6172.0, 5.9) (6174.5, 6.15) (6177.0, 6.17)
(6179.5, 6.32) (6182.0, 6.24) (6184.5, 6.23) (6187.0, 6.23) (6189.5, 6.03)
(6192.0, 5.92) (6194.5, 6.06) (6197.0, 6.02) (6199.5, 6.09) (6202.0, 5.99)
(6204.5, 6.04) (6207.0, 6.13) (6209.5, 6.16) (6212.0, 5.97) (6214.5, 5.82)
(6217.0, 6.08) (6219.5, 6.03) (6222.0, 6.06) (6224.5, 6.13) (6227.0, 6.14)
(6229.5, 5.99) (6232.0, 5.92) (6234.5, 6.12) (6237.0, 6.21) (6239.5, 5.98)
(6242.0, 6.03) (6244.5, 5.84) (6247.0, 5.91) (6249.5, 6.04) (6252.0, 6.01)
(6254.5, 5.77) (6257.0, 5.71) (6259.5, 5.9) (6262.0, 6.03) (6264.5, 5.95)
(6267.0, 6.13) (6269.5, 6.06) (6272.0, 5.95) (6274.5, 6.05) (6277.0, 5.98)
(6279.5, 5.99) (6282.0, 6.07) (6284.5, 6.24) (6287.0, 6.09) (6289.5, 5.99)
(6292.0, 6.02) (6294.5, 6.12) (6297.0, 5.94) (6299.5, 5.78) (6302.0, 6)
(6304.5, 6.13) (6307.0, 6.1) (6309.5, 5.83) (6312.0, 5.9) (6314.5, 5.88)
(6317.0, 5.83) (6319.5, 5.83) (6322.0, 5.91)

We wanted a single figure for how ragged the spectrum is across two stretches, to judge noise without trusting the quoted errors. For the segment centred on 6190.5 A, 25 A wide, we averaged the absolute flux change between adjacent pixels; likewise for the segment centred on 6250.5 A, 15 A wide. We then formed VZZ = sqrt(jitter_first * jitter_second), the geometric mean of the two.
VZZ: 0.094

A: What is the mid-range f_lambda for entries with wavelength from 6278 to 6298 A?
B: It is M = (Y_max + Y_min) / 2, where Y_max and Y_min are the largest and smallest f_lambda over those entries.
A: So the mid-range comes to 6.09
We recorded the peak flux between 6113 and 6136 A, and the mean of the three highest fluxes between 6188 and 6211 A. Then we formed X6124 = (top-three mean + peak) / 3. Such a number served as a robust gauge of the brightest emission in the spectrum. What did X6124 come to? 4.16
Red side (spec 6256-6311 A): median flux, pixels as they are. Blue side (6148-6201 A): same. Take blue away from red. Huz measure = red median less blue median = -0.05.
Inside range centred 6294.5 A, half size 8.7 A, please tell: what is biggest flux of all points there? 6.12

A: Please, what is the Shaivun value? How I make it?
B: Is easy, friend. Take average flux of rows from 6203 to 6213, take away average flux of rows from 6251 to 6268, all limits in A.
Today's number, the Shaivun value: 0.15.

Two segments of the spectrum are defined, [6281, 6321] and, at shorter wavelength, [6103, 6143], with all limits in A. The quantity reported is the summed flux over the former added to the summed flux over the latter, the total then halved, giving 97.4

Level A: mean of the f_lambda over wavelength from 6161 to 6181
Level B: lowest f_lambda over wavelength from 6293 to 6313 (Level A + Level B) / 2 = 5.89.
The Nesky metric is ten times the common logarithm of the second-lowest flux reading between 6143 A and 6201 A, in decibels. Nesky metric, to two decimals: 7.68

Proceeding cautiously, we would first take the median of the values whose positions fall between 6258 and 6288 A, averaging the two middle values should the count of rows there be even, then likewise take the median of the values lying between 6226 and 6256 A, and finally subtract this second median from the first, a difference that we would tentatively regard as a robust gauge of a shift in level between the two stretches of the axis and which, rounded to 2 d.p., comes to 0.04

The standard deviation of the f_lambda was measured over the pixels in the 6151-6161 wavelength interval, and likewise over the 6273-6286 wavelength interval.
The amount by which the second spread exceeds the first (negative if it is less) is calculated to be 0.05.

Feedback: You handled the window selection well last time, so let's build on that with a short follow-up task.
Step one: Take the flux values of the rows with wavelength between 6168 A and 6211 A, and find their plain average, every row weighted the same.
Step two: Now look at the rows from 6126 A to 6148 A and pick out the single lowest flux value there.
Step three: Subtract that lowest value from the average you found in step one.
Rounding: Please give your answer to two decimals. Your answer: 0.30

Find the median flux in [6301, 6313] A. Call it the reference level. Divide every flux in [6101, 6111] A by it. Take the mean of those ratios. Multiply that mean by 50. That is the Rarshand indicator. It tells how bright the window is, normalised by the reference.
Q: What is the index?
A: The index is 52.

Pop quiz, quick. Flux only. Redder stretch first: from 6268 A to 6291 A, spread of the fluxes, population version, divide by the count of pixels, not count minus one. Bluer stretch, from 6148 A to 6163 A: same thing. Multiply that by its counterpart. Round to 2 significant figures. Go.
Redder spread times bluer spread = 0.013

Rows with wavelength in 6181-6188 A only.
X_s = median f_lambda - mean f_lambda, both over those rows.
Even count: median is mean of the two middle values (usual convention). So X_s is -0.003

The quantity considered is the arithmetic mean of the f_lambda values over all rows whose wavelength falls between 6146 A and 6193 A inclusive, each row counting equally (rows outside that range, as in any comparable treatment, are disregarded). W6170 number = 6.07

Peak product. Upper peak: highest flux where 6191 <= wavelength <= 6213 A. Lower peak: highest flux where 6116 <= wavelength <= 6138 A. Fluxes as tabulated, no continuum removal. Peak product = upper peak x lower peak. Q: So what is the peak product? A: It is 39.1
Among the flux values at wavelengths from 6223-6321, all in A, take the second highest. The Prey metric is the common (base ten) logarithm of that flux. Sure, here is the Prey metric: 0.793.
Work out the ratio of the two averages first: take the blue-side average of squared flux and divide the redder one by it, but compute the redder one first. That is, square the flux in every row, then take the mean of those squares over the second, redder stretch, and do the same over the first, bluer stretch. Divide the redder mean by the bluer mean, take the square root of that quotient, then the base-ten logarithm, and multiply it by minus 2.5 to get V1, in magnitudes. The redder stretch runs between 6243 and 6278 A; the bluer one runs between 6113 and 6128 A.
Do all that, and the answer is 0.050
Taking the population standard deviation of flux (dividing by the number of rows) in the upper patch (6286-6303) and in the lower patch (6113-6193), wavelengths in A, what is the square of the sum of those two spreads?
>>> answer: 0.0687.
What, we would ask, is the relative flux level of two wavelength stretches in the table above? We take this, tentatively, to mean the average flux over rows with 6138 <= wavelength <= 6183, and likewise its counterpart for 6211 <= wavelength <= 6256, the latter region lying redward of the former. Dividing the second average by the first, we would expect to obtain 0.988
